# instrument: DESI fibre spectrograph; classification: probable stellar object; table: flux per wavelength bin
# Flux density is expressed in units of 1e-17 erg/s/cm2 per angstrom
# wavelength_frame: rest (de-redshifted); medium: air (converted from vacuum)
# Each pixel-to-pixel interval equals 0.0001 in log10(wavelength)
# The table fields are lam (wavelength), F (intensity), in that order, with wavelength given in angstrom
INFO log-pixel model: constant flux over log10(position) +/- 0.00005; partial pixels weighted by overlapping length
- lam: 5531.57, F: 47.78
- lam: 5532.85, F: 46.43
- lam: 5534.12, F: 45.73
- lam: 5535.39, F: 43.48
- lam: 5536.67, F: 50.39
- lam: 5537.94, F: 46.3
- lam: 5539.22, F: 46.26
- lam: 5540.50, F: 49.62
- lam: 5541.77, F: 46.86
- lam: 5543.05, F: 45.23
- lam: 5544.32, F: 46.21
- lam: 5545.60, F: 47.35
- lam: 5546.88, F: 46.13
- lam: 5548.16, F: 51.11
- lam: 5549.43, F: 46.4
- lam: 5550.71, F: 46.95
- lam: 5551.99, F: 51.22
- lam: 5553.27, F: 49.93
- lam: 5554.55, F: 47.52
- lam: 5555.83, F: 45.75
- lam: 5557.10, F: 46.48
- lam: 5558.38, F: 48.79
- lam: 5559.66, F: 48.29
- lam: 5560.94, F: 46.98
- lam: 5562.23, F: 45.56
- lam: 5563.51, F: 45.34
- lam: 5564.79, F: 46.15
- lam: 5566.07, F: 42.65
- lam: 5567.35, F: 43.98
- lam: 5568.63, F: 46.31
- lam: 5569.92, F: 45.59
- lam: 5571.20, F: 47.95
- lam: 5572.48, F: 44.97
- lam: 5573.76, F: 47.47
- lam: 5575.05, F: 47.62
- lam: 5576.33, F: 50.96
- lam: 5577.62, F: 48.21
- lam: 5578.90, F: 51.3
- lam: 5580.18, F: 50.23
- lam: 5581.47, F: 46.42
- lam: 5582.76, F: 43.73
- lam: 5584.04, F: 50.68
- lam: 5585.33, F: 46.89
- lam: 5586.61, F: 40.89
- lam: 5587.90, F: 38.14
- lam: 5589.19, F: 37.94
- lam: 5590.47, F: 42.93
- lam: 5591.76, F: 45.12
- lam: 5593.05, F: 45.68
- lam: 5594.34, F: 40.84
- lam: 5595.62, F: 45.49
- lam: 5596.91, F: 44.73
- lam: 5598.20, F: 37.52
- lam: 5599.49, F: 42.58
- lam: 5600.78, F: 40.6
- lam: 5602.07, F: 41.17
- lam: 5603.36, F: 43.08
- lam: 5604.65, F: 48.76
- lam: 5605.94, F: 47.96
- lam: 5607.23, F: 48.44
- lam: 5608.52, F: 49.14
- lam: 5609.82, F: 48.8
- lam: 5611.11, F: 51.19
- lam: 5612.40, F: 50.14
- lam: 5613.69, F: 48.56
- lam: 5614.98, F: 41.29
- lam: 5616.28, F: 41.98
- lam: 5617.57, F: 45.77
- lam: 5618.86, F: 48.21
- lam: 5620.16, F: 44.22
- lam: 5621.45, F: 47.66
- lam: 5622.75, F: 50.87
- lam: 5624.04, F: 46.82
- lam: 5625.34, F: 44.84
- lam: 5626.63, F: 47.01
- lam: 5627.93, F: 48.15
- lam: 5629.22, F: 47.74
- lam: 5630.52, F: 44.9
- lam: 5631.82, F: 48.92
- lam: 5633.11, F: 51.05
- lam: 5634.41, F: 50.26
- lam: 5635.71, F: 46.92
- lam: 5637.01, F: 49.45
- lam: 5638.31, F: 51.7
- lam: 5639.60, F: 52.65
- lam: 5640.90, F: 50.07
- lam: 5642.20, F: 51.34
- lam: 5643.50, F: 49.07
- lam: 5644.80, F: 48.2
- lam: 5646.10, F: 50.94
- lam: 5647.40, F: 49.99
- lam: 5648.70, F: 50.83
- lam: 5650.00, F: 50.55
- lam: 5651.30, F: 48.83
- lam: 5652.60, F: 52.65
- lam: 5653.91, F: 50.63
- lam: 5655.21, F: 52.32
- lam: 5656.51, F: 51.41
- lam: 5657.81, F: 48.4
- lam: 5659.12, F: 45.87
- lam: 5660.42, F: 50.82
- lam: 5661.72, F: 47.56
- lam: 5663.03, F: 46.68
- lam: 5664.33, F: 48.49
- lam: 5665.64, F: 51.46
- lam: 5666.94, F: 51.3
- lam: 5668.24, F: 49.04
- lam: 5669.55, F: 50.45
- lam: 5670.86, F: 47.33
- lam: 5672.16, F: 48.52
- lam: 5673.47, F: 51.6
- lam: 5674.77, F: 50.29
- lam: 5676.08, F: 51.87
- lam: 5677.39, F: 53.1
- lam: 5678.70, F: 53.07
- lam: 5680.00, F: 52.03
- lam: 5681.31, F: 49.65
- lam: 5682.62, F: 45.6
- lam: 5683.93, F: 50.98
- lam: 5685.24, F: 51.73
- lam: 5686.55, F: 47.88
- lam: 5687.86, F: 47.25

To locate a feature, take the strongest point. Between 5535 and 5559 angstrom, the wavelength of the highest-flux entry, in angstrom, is 5551.99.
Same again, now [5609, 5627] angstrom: 5611.11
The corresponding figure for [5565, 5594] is 5578.90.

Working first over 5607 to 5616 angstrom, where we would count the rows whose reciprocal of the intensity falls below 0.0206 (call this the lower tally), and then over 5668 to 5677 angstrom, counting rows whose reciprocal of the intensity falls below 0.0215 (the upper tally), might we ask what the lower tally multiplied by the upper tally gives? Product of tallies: 35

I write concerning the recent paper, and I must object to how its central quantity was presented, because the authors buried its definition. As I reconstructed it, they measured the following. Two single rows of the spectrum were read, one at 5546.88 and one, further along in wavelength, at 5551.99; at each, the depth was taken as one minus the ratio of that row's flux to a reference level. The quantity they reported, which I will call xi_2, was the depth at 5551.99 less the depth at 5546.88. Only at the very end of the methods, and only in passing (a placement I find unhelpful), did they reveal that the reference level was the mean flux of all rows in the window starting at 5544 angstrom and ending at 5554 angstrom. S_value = -0.11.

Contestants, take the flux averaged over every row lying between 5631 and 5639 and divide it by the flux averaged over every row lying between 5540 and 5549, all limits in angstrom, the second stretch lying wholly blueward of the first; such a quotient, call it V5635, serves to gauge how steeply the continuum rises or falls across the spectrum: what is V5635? 1.05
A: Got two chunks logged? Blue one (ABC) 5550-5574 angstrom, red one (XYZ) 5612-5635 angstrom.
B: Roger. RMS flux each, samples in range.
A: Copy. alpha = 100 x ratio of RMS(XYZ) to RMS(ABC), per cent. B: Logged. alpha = 101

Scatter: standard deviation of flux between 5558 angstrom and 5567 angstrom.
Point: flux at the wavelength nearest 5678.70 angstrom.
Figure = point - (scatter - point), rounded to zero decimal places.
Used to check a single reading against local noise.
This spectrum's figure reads 104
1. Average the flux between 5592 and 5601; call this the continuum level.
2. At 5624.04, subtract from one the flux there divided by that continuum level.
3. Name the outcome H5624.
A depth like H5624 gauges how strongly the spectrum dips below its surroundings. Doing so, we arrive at -0.10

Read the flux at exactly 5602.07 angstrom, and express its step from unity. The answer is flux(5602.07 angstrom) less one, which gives 40.2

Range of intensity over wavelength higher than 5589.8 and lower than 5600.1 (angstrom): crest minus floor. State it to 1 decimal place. 8.2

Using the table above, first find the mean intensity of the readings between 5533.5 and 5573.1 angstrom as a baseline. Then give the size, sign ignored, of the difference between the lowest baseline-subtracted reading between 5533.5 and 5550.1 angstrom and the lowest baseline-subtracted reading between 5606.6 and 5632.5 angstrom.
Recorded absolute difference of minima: 2.2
